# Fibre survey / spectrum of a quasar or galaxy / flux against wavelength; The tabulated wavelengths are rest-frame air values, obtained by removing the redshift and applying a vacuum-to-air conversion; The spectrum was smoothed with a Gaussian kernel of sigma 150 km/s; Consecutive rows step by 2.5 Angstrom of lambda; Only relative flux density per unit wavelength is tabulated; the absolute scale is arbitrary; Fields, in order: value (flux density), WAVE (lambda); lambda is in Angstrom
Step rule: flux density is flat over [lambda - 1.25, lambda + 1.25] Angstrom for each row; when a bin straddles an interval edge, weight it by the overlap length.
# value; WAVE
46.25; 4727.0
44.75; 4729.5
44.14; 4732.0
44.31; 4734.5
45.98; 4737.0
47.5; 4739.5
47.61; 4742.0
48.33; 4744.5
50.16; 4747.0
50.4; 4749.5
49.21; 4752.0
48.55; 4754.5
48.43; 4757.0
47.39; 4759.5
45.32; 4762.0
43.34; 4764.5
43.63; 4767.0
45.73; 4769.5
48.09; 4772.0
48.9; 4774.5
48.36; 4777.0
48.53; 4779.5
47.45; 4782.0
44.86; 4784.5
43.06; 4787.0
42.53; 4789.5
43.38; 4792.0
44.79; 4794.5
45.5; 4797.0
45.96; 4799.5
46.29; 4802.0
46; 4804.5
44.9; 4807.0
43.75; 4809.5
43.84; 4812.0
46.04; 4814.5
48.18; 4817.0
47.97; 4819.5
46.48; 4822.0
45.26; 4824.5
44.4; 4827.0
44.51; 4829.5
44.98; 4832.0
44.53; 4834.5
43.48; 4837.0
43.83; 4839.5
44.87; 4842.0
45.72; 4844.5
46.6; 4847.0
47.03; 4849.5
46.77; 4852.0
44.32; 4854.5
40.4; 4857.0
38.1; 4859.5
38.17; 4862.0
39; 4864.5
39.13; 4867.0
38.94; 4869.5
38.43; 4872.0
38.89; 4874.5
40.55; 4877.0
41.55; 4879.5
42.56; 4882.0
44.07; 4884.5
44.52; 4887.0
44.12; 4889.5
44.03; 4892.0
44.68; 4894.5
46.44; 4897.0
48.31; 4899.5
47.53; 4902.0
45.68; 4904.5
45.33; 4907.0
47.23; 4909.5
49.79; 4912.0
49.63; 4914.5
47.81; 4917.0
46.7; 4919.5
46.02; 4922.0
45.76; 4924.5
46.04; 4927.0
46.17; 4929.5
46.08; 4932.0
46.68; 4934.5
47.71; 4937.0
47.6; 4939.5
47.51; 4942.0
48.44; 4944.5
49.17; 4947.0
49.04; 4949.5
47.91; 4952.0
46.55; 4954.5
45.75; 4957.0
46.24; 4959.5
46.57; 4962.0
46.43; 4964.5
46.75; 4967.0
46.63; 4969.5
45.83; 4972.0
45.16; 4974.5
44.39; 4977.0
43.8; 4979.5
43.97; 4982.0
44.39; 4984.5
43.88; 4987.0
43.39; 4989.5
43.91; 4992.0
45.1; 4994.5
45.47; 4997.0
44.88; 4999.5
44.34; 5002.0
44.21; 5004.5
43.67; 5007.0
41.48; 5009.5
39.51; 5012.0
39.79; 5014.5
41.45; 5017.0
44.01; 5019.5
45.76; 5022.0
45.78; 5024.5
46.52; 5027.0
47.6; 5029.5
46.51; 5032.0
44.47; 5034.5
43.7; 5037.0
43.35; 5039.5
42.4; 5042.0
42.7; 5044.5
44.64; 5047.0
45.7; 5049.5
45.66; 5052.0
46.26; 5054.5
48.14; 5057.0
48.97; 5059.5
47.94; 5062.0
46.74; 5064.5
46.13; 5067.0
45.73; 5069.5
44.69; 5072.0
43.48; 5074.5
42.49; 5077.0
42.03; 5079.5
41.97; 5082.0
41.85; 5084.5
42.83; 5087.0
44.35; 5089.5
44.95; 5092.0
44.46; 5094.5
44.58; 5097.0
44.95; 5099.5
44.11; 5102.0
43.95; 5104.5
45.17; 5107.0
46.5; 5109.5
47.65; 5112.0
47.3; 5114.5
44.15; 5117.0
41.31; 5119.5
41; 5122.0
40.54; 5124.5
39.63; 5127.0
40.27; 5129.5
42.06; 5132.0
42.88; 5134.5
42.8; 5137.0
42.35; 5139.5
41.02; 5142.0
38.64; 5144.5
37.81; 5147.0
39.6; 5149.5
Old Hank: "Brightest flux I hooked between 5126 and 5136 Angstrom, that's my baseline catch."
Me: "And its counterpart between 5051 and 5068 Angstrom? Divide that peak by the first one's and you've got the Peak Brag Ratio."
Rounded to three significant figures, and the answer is 1.14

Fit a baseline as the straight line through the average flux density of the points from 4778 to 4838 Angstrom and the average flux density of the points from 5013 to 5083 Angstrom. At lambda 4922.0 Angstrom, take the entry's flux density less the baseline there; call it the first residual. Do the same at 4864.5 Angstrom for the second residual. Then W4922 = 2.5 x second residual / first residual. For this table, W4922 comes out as -16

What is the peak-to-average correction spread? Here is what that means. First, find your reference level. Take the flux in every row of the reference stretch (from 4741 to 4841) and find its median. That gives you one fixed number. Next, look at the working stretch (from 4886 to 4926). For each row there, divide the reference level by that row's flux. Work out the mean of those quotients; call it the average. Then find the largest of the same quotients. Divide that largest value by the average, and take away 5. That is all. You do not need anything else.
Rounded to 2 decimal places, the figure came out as -3.95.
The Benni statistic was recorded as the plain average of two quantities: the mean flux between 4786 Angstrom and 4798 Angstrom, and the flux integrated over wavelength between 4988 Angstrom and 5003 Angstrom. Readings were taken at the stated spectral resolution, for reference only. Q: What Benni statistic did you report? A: 356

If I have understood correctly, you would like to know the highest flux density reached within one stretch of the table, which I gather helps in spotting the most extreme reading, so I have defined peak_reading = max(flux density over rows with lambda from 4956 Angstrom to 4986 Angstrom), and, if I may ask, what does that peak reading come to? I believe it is 46.75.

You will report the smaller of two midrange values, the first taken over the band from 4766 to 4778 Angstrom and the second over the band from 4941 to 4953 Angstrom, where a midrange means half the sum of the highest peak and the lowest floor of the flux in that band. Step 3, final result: 46.3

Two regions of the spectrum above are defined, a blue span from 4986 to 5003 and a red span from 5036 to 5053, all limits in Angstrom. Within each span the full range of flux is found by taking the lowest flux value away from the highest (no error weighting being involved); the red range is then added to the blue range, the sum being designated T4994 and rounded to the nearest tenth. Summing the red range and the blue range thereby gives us 5.4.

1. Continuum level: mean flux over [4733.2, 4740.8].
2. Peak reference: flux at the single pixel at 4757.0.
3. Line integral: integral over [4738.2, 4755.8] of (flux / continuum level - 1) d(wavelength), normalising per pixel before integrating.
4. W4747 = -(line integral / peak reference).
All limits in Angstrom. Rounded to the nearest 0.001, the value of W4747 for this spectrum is -0.023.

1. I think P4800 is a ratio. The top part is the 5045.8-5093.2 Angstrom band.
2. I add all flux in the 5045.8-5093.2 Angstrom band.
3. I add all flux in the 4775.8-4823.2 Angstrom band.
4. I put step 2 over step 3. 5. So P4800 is 0.98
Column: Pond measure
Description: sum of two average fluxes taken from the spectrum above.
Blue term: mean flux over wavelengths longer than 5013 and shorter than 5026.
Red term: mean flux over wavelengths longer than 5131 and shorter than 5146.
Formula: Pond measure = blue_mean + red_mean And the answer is 85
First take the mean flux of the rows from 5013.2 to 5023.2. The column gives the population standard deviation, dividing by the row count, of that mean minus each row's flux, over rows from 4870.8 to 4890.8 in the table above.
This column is 2.2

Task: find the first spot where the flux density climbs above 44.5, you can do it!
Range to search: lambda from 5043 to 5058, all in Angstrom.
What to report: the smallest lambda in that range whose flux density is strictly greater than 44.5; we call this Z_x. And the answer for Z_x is 5047.0 Angstrom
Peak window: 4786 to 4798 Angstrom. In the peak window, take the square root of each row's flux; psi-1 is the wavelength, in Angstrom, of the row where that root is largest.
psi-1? 4797.0 Angstrom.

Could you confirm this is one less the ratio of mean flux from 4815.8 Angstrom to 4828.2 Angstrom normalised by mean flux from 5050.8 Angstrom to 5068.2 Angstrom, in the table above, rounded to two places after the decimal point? 0.01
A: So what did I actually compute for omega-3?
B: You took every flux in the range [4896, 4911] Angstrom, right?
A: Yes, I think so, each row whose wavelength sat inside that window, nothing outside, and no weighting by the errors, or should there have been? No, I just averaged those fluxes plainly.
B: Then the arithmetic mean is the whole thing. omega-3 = 46.8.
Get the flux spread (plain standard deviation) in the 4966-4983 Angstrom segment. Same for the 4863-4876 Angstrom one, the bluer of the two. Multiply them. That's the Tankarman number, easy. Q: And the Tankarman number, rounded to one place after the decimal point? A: 0.3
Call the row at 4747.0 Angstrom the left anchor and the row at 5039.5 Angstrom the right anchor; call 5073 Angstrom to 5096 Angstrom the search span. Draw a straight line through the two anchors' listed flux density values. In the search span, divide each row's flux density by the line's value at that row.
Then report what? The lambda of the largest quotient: 5092.0 Angstrom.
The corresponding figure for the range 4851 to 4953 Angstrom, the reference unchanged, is 4947.0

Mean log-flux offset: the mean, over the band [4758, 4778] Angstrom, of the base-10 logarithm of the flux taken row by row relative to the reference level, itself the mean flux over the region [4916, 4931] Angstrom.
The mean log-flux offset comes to -0.001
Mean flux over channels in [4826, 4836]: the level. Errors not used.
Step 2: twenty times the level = 892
